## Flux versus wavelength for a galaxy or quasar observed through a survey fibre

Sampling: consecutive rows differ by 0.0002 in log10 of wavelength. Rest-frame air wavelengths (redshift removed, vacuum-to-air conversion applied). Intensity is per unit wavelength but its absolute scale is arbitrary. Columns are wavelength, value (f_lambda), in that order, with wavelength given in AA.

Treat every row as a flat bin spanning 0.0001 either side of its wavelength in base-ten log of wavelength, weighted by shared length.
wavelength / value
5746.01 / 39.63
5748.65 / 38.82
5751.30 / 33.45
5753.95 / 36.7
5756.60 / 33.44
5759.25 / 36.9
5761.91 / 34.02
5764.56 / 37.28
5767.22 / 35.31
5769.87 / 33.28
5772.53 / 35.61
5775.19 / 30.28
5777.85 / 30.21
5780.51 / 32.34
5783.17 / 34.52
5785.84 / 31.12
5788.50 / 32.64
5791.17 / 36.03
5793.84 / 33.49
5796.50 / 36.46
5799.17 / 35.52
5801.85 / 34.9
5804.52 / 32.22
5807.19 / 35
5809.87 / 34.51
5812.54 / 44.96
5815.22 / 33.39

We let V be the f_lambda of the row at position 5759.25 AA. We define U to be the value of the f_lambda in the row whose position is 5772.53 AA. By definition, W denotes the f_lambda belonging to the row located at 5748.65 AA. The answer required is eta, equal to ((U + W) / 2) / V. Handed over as 1.01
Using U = 35.61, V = 36.9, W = 38.82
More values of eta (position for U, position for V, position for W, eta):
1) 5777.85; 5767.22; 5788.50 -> 0.89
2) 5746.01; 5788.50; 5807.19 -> 1.14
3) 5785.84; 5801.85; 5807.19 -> 0.95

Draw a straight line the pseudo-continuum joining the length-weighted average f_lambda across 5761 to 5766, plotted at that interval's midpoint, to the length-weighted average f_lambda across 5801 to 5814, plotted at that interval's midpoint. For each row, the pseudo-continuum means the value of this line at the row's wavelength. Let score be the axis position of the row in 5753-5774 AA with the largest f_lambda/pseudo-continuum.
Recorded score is 5764.56 AA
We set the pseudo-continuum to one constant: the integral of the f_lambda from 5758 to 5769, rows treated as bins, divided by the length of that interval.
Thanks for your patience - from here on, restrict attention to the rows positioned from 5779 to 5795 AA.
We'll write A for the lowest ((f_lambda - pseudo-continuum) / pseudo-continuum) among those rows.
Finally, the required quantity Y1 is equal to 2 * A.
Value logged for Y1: -0.26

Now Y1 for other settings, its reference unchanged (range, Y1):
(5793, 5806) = -0.20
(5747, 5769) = -0.13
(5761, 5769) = -0.10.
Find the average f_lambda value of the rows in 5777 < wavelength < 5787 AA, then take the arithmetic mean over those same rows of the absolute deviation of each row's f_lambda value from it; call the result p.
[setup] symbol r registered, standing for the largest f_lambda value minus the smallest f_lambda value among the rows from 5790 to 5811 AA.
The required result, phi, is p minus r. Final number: -2.9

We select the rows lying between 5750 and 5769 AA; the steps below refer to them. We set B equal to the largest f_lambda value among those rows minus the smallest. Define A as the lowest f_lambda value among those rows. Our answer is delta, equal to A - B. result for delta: 29.6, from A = 33.44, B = 3.8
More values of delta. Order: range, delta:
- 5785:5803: 25.8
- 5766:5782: 24.8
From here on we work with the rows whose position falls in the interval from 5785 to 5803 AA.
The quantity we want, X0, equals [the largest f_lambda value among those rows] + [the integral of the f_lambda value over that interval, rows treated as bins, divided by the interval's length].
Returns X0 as 71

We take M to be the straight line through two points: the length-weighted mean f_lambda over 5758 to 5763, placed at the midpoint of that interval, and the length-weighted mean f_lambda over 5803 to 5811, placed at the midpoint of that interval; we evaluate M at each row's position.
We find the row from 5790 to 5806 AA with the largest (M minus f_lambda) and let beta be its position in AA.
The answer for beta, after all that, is 5804.52 AA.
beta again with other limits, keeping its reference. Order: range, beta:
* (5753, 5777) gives 5775.19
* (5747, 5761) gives 5751.30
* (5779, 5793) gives 5785.84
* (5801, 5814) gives 5804.52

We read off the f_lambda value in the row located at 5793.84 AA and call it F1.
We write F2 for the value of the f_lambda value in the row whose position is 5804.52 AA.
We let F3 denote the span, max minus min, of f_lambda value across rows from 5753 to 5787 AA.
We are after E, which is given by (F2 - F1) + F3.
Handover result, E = 6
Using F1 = 33.49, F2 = 32.22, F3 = 7.07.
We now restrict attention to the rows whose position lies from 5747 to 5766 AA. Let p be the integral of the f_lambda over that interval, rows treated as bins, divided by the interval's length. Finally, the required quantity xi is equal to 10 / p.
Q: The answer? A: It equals 0.279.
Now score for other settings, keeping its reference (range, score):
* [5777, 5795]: 5791.17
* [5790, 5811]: 5796.50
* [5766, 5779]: 5772.53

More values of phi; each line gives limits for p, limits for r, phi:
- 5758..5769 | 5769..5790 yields -4.2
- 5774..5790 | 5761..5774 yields -2.7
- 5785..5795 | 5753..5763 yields -2.0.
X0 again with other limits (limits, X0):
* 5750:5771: 72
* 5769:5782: 68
